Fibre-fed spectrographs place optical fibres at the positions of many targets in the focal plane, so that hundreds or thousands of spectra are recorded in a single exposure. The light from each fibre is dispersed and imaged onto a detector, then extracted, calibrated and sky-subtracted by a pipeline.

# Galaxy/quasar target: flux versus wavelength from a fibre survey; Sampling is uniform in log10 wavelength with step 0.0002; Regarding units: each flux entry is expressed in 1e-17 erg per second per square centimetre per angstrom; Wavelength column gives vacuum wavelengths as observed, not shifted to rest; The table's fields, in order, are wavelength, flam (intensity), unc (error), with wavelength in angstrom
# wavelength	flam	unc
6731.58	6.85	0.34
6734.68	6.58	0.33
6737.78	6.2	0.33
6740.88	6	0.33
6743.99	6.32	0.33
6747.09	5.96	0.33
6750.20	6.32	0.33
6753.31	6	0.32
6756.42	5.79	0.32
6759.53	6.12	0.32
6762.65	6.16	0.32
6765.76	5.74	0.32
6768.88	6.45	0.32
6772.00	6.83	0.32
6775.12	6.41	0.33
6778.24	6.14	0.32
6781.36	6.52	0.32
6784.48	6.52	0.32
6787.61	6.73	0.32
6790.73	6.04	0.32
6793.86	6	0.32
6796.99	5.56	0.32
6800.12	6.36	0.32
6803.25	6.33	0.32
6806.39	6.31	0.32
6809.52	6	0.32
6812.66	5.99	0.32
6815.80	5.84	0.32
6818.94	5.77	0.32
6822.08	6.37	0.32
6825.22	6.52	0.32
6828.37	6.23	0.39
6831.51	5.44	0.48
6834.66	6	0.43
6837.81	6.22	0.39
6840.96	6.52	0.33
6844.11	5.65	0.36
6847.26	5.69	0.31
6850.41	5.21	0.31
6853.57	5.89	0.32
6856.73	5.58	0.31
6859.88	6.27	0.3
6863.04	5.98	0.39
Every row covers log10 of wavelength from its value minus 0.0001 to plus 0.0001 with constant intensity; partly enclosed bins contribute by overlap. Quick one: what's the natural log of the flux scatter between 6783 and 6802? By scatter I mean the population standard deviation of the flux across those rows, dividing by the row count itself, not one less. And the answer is -0.96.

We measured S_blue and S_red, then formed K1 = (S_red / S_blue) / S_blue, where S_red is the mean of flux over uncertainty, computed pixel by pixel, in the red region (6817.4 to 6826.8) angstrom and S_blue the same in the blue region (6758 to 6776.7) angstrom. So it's 0.051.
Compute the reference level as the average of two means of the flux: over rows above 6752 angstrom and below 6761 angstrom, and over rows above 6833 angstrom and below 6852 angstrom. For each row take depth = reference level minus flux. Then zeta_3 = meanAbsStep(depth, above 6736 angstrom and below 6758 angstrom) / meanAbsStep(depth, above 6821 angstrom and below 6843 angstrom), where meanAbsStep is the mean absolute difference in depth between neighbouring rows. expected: 0.77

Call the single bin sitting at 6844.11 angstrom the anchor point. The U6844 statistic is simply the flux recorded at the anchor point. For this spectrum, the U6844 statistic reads 5.65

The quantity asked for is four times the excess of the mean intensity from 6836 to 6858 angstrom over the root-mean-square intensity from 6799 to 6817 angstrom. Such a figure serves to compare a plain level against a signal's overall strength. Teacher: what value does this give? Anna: -1.3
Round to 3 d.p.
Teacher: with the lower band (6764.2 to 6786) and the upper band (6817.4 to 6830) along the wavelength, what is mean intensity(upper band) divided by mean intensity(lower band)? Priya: 0.976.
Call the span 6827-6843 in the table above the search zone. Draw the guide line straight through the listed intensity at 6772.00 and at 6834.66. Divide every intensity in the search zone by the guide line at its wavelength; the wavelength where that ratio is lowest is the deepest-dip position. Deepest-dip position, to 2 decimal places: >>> 6831.51 angstrom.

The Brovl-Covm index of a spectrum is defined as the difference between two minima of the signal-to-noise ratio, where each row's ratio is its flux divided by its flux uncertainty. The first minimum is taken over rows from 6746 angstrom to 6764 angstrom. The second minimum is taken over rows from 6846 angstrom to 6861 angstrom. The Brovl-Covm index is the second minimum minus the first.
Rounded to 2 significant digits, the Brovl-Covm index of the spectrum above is -1.3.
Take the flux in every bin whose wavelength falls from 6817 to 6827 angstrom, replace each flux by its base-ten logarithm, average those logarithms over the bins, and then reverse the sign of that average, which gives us -0.79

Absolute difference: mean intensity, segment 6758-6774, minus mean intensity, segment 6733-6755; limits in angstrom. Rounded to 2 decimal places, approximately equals 0.06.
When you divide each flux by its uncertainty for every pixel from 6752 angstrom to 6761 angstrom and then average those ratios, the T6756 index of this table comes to 18.7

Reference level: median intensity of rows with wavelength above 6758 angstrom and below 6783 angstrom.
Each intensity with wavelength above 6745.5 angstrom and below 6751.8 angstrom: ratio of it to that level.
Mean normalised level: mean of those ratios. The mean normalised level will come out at 0.98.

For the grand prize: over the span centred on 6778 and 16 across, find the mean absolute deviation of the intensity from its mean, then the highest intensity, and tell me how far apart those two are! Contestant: 6.66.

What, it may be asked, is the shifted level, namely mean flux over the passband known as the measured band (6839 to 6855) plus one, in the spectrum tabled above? 6.8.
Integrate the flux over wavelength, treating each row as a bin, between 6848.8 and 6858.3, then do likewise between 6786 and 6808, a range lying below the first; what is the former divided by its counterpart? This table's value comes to 0.4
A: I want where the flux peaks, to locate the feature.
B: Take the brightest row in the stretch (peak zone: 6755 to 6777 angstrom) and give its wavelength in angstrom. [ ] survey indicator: 6772.00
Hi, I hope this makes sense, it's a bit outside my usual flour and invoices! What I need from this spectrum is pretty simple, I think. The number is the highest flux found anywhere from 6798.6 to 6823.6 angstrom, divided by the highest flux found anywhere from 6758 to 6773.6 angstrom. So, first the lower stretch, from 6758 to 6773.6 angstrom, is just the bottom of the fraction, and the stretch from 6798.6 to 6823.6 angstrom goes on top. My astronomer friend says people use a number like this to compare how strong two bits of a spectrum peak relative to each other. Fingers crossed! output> 0.93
